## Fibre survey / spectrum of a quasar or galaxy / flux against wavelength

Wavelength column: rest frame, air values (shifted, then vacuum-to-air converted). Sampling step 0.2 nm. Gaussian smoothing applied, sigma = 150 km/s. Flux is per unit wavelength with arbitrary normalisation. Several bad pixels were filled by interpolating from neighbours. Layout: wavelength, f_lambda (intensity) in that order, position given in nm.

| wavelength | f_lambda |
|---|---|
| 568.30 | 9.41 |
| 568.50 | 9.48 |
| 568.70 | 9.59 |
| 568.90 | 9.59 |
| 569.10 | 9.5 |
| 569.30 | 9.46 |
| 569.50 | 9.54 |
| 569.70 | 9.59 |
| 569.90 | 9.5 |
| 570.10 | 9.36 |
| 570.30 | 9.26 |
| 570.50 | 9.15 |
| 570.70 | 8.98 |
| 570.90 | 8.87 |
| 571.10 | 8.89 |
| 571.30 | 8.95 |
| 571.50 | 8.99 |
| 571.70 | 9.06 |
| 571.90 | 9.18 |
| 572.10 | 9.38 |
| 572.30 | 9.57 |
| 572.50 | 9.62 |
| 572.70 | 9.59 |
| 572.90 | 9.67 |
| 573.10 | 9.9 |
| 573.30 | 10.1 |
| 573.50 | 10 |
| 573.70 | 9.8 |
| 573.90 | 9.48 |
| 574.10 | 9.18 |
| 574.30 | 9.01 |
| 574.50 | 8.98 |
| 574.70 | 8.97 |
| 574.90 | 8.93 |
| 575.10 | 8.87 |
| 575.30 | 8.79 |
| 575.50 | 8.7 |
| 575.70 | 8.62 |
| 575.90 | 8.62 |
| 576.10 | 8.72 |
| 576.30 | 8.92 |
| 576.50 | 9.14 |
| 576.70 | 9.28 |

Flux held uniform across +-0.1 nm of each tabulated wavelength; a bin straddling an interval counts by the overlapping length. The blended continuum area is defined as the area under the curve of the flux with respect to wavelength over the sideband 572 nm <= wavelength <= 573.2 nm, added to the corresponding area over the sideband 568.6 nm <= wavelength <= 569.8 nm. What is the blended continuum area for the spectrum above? 23.0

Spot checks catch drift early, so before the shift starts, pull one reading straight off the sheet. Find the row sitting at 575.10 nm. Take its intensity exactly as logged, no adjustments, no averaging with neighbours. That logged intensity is 8.87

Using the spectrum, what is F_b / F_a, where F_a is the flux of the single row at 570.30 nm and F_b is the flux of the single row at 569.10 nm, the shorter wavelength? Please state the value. 1.03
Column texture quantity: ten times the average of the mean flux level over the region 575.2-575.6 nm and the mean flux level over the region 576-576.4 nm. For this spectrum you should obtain 88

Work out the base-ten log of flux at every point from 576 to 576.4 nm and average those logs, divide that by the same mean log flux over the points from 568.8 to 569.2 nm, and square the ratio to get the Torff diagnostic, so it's 0.93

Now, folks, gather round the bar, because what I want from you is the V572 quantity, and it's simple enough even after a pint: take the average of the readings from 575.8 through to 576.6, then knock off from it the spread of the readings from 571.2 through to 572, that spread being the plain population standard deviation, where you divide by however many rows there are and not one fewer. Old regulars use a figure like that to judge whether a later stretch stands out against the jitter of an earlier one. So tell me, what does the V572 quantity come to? 8.76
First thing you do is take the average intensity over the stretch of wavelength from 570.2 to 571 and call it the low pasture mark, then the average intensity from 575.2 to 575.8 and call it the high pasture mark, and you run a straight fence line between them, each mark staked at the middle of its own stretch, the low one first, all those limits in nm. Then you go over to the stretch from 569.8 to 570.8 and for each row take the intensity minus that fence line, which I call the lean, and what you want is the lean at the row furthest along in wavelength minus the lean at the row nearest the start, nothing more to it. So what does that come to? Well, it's -0.46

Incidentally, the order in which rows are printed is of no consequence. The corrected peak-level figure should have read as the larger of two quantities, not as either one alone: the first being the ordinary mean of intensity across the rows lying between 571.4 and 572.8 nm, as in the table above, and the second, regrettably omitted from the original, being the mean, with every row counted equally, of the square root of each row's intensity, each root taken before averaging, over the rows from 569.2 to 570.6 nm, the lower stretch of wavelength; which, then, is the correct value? 9.3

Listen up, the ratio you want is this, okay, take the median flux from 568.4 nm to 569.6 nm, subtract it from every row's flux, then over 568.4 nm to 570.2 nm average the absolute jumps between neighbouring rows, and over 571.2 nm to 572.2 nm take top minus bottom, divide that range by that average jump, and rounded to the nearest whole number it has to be 6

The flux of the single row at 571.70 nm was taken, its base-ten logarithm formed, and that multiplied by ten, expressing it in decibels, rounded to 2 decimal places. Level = 9.57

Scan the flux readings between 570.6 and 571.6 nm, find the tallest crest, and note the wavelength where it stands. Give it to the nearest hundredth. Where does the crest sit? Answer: 571.50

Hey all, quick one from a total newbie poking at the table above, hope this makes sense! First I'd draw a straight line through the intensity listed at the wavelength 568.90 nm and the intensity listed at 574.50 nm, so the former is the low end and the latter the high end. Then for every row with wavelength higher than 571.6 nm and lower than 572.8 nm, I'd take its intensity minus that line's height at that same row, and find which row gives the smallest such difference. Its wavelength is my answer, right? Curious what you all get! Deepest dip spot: 571.70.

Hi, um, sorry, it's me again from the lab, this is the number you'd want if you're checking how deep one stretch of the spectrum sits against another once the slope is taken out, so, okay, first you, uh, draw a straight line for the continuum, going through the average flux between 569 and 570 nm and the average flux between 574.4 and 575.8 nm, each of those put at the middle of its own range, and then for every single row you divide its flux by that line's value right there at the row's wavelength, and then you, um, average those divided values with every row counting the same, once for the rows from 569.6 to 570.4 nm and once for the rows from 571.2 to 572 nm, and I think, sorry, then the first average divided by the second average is 1.02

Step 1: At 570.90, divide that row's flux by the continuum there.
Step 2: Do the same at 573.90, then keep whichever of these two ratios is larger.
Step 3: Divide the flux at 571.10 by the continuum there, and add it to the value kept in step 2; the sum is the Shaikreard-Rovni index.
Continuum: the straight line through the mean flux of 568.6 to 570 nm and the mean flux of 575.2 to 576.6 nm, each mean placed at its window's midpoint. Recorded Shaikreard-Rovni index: 2.00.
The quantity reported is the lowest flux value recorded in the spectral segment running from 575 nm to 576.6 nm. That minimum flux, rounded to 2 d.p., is 8.62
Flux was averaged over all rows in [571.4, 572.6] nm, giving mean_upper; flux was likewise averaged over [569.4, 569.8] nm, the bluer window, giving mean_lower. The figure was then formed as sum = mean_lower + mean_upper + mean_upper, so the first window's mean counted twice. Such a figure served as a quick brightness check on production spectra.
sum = 28.2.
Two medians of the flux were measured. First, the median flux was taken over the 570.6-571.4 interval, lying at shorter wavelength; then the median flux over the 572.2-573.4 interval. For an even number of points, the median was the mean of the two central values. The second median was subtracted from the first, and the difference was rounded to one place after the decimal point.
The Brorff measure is -0.7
